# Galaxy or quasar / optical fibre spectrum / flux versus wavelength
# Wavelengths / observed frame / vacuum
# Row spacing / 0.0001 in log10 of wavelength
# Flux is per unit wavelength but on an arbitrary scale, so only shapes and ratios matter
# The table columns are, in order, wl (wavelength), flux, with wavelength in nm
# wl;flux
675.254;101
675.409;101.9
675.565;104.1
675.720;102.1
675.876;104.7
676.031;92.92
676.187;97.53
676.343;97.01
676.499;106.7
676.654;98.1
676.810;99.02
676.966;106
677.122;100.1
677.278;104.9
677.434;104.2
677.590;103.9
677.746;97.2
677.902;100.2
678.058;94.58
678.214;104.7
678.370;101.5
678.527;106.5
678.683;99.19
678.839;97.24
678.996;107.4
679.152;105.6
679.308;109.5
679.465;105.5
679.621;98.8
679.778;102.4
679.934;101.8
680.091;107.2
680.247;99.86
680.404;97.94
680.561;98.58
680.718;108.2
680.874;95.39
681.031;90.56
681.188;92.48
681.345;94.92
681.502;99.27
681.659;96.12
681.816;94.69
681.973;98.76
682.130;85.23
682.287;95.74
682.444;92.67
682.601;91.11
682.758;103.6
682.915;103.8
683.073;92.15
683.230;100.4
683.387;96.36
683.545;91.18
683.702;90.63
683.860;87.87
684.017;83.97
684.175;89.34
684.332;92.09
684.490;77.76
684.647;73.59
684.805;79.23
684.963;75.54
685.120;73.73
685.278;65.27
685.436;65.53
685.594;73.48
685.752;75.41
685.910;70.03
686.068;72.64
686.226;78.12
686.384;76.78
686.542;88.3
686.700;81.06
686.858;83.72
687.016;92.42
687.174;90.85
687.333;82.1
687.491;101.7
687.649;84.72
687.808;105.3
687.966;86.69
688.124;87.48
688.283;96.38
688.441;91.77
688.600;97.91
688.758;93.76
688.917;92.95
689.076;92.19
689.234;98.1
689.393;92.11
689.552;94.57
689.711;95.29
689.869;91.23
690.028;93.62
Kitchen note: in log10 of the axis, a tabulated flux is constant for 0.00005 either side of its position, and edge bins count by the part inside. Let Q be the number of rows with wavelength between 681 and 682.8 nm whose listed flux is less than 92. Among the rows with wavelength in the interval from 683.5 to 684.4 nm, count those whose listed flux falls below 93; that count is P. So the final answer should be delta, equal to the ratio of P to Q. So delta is 2.0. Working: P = 6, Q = 3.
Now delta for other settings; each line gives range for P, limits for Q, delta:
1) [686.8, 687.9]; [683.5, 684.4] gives 1.0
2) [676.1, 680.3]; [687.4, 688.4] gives 0.0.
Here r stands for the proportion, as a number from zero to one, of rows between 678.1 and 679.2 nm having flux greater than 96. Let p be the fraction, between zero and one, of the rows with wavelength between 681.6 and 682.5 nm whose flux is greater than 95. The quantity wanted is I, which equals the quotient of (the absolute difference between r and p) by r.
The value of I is 0.5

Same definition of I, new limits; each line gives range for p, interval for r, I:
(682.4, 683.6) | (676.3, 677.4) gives 0.5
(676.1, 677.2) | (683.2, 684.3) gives 2.5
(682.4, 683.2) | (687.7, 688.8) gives 0.1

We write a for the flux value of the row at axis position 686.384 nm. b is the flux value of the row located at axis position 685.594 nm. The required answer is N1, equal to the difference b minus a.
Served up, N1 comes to -3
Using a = 76.78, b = 73.48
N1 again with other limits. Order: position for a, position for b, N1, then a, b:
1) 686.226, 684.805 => 1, 78.12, 79.23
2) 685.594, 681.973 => 25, 73.48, 98.76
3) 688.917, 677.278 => 12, 92.95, 104.9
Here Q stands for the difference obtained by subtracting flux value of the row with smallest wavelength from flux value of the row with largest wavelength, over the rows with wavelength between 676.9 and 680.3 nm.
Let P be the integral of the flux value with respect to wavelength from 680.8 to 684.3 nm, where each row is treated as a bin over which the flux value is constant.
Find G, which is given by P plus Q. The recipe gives 322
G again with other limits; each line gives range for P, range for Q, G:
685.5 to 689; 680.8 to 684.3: 297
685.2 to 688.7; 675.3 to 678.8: 292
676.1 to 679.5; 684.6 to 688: 360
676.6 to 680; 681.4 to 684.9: 328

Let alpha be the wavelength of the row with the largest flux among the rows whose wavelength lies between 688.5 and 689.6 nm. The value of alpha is 689.234 nm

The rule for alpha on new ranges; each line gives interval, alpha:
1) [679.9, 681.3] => 680.718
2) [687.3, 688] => 687.808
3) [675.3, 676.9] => 676.499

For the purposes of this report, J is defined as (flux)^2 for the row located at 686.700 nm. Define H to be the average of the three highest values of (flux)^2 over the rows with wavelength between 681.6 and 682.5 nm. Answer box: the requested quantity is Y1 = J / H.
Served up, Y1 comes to 0.70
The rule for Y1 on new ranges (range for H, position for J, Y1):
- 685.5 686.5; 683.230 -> 1.71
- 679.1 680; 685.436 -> 0.38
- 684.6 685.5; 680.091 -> 1.98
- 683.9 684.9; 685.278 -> 0.54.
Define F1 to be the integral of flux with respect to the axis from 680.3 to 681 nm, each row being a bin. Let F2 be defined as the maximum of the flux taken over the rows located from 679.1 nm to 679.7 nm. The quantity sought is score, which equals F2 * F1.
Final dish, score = 7613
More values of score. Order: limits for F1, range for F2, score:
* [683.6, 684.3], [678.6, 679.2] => 6645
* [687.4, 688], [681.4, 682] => 5658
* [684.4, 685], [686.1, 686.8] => 4070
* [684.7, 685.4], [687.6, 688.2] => 5376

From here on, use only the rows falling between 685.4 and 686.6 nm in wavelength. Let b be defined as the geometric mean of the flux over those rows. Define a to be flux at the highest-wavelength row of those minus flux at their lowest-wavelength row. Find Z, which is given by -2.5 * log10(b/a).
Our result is -1.3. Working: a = 23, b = 75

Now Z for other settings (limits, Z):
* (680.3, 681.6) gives -4.7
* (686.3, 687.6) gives -1.4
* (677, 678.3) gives -3.4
